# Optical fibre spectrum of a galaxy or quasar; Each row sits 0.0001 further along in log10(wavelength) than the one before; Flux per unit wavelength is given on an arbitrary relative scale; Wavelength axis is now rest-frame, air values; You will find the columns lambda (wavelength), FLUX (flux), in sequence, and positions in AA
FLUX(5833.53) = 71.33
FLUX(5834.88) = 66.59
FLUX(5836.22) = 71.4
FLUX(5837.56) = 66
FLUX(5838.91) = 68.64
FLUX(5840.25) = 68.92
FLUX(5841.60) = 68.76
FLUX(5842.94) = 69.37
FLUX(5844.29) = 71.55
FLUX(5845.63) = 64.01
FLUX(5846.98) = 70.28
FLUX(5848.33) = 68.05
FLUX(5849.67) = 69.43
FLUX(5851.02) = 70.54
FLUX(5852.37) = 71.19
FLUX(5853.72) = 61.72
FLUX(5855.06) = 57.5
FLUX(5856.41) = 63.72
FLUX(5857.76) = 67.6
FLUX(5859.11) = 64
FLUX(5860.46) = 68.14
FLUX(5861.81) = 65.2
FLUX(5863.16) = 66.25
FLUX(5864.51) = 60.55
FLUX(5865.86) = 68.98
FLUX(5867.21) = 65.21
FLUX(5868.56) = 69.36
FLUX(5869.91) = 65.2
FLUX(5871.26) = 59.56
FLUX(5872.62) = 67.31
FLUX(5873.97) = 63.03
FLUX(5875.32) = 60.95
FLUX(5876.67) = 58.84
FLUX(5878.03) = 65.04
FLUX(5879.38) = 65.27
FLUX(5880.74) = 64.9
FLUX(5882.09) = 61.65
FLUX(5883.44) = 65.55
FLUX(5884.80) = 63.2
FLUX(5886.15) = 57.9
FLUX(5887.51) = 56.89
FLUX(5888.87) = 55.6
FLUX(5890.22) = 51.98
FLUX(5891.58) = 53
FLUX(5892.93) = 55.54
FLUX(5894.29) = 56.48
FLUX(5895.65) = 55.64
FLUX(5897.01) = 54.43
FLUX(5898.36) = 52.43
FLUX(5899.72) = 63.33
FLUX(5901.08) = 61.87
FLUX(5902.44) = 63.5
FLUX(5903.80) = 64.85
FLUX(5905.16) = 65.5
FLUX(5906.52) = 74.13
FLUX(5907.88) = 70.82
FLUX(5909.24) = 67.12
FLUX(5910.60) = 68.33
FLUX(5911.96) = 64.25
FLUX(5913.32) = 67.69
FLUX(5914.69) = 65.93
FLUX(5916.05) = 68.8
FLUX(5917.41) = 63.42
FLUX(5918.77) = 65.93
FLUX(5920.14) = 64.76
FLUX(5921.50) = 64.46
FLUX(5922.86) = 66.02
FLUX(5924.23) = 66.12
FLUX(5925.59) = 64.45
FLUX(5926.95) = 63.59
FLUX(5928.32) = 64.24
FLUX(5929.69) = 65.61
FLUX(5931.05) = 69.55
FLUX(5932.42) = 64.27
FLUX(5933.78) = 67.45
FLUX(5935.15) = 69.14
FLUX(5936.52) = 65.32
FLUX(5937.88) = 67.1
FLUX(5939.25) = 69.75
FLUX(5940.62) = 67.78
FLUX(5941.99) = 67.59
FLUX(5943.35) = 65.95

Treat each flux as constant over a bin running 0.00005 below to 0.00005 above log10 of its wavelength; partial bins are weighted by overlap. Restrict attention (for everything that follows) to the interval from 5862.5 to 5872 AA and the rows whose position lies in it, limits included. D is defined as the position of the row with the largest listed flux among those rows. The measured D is 5868.56 AA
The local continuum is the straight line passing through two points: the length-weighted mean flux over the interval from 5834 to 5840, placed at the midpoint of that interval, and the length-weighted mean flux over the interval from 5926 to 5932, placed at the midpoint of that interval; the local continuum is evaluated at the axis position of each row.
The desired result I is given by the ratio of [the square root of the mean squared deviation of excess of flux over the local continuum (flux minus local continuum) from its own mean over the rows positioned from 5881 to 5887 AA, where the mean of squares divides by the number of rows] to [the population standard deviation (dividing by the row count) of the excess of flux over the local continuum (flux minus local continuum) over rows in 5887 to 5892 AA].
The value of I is 1.4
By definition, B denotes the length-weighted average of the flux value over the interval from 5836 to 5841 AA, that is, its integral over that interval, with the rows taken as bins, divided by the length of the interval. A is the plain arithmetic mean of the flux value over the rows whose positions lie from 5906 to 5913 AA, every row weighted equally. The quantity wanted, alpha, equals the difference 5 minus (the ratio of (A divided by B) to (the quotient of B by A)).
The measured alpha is 3.99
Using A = 68.9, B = 68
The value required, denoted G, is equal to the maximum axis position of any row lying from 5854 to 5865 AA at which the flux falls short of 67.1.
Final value 5864.51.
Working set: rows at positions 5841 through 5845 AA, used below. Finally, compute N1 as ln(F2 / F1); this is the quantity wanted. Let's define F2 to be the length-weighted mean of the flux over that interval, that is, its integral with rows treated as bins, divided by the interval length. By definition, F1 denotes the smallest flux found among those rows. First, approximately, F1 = 68.76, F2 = 70.0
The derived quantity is 0.017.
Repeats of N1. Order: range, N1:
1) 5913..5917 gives 0.018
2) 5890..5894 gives 0.038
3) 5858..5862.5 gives 0.030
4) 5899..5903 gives 0.014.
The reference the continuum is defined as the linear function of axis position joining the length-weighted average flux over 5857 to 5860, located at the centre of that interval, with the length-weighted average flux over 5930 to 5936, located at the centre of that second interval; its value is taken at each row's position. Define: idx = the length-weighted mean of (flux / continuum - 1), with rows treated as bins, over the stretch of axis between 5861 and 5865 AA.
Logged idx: -0.02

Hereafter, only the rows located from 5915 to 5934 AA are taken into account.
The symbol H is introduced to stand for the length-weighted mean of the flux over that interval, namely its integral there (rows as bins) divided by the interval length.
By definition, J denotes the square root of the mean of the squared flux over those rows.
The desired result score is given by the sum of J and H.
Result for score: 131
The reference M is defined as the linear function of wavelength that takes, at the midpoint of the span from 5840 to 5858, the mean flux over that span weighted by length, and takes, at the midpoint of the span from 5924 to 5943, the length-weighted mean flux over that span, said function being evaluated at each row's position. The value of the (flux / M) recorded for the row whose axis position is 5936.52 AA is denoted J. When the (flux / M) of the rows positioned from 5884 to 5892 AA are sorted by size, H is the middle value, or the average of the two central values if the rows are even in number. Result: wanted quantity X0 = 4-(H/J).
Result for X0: 3.14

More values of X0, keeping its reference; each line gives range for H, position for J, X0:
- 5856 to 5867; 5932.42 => 2.99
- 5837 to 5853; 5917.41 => 2.92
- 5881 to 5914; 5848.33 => 3.08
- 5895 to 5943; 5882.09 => 2.93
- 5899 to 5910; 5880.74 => 2.99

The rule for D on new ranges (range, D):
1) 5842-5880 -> 5844.29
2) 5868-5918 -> 5906.52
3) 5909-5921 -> 5916.05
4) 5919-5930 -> 5924.23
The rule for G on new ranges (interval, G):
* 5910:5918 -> 5917.41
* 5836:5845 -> 5837.56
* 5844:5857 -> 5856.41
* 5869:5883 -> 5882.09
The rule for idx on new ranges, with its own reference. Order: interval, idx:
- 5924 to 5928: -0.04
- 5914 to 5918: -0.01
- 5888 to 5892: -0.19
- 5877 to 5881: -0.03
